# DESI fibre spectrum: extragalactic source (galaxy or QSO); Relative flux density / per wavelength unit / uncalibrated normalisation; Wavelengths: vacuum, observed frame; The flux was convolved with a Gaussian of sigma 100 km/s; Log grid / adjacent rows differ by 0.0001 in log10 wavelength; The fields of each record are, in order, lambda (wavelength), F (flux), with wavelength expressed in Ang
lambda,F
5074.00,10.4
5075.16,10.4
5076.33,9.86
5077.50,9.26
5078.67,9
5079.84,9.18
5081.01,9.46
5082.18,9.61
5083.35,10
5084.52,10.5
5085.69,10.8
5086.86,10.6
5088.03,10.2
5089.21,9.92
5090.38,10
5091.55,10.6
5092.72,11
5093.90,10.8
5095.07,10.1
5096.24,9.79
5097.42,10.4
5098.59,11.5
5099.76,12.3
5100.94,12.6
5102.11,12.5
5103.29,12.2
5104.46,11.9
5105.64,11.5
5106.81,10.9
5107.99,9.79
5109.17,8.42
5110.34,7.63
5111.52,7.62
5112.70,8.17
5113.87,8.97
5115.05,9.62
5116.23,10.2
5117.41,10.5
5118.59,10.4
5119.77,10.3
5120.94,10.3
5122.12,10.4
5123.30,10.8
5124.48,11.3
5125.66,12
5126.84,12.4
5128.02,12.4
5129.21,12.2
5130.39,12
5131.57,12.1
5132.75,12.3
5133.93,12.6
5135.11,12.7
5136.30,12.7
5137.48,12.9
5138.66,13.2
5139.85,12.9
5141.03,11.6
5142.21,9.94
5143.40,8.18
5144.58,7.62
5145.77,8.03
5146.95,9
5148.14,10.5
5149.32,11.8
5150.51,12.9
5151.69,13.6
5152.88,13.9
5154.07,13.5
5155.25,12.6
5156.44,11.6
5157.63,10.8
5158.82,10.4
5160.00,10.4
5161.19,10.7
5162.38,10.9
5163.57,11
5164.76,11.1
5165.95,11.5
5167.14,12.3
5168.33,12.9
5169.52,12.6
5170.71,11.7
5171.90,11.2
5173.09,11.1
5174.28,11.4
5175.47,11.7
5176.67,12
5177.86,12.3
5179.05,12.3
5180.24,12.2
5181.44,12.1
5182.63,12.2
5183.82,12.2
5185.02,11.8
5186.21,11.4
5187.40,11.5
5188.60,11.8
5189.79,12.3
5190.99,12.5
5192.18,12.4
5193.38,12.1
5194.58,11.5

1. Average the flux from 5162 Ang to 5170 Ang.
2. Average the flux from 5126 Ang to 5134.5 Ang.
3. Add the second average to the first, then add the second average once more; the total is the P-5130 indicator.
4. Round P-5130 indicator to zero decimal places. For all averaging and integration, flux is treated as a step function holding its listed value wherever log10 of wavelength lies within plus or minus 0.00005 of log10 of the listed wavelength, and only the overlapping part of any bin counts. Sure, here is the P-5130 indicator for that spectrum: 36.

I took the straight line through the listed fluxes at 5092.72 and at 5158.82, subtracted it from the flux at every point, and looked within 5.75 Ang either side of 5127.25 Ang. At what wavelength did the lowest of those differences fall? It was 5122.12 Ang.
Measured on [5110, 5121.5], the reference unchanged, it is 5110.34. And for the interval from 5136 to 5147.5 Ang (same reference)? 5144.58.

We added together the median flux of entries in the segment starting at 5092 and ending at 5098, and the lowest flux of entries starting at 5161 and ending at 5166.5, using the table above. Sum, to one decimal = 21.1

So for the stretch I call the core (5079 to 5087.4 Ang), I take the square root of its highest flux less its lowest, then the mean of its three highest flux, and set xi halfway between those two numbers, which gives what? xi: 6.0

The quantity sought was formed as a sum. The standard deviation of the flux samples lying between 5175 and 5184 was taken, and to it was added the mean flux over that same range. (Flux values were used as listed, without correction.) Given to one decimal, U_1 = 12.3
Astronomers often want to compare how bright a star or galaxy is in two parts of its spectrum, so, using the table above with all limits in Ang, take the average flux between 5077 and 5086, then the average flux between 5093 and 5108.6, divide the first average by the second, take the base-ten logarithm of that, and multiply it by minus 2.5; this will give 0.16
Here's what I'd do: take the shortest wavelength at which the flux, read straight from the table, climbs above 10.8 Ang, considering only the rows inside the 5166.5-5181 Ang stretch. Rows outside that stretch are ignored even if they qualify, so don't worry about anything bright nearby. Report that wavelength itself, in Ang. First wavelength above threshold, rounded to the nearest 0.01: 5167.14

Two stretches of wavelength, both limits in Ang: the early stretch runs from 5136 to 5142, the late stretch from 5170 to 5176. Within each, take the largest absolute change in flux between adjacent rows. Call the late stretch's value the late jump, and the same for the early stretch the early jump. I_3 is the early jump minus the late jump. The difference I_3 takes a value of 0.80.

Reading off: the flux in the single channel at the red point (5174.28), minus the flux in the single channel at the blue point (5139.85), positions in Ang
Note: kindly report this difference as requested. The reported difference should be -1.5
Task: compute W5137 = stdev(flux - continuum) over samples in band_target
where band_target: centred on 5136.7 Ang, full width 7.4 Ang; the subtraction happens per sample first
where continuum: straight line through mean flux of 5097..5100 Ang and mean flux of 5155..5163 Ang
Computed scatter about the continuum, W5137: 0.2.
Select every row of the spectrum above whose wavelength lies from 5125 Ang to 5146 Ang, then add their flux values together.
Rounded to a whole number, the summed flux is 208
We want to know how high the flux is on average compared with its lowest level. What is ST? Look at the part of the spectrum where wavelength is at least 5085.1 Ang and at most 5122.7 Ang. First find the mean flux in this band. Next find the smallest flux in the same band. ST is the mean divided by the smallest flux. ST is 1.36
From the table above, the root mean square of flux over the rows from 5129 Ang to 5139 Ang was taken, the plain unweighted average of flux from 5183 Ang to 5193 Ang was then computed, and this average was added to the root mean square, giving 24.5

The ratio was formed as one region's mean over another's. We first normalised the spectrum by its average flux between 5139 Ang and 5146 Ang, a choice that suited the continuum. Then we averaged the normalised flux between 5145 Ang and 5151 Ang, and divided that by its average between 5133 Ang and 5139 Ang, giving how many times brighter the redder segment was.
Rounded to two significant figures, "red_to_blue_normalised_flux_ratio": 0.81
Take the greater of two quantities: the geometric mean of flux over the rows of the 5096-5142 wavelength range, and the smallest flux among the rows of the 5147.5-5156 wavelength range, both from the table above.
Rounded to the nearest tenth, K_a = 11.0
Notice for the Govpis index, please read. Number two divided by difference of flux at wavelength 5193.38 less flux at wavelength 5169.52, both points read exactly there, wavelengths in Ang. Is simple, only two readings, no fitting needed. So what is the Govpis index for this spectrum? -4.0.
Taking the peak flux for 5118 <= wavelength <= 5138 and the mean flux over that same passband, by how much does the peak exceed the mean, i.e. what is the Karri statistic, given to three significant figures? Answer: 1.15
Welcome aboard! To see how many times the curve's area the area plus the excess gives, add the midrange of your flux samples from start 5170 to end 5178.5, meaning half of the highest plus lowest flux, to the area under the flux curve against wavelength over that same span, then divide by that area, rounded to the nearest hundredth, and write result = 1.12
